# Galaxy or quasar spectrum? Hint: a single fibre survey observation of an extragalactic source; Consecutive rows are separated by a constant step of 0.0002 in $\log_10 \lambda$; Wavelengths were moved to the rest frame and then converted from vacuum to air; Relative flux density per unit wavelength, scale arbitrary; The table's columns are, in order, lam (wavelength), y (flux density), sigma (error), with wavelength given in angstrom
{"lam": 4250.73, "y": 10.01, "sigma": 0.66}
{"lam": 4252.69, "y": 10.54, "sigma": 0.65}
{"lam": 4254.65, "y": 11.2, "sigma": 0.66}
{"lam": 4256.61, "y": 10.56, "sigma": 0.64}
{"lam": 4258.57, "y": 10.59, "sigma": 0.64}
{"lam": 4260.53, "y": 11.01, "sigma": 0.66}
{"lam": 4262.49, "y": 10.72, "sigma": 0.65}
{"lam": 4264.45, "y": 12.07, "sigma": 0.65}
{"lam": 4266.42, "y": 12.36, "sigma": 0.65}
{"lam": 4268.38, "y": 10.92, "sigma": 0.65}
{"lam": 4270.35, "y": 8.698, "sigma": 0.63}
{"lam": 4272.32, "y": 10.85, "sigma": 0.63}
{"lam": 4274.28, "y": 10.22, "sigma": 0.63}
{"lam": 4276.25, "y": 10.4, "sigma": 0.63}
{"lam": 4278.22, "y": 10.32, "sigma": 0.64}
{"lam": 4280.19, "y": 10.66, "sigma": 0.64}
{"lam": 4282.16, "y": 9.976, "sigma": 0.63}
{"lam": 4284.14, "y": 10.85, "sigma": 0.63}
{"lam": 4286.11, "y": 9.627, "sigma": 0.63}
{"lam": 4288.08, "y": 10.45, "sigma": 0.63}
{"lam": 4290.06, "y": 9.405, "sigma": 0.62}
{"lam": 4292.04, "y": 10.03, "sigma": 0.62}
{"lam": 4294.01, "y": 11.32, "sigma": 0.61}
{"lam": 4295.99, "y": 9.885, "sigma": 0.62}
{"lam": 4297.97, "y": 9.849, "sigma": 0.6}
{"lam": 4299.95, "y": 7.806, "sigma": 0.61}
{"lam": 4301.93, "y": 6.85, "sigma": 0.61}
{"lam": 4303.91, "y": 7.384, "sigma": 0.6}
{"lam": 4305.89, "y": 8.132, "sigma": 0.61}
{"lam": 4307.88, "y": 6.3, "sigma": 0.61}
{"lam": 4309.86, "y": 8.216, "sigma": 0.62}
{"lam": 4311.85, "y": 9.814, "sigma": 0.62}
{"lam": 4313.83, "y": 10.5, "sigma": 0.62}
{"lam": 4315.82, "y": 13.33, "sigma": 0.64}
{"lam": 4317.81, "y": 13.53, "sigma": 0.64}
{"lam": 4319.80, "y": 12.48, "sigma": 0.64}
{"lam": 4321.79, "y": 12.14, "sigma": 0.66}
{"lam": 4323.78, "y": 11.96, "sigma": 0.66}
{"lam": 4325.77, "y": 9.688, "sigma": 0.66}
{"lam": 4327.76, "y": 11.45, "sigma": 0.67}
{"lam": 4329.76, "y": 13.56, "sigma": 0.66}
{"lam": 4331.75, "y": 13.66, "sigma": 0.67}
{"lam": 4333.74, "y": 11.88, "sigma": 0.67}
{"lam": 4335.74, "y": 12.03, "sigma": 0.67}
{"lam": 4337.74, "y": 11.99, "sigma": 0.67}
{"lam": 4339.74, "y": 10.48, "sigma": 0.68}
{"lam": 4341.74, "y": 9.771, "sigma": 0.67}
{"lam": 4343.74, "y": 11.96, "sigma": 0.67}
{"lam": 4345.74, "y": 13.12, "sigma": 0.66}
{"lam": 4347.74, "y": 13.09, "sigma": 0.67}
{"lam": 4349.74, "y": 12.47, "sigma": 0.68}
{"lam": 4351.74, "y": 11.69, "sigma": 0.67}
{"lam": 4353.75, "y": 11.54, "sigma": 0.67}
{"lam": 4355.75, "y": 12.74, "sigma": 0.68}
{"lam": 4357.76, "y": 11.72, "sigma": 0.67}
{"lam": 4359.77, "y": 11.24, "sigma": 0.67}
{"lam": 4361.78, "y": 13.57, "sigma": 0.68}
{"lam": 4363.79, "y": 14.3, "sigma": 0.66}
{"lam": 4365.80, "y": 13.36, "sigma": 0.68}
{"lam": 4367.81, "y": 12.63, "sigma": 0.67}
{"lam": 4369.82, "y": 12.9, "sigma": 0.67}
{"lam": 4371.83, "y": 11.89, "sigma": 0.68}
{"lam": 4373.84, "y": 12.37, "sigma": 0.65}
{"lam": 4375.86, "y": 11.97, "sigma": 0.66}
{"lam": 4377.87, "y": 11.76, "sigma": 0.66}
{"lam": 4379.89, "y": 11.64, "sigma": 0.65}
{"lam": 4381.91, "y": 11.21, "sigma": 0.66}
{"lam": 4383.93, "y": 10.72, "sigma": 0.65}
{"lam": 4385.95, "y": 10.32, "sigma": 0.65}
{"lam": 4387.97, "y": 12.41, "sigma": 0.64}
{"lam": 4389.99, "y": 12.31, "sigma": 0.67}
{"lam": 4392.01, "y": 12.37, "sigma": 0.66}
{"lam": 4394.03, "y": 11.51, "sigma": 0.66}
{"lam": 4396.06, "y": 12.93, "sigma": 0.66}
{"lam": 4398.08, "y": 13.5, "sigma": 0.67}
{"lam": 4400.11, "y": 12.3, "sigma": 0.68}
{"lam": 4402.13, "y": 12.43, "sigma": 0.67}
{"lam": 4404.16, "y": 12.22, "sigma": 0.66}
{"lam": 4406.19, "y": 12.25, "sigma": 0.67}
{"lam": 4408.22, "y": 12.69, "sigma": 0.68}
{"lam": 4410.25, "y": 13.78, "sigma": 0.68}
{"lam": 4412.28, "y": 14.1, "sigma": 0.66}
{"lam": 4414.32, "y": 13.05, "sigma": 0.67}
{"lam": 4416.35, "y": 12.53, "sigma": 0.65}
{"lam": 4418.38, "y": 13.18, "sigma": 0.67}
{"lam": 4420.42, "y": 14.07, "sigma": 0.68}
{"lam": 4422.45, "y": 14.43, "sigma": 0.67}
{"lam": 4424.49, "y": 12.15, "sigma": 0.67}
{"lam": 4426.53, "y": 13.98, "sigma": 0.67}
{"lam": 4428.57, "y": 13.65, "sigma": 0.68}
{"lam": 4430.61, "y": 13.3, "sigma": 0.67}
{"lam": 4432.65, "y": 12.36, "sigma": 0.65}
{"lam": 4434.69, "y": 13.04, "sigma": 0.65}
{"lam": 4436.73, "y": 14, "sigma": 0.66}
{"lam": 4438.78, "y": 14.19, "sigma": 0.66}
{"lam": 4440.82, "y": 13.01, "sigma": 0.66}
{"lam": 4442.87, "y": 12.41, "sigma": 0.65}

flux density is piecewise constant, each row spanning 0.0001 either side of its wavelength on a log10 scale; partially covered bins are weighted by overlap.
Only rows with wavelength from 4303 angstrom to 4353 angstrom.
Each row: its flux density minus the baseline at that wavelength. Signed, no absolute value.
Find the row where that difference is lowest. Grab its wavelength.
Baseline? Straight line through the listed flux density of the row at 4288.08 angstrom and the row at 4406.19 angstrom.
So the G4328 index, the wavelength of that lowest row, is 4307.88 angstrom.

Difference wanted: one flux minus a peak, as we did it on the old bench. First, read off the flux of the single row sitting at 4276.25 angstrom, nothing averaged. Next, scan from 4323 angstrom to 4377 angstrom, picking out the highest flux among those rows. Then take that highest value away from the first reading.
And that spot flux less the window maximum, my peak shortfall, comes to -3.9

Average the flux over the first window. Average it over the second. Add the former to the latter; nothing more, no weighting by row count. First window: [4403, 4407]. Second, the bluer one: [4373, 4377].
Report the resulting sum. 24.4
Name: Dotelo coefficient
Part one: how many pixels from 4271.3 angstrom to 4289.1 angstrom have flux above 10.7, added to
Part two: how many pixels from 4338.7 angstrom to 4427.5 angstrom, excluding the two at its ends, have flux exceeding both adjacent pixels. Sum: 13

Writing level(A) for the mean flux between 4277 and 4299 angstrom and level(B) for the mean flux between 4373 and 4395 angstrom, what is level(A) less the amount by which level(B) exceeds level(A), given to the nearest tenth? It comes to 8.7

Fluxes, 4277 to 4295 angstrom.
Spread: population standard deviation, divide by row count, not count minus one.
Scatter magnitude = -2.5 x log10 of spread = 0.61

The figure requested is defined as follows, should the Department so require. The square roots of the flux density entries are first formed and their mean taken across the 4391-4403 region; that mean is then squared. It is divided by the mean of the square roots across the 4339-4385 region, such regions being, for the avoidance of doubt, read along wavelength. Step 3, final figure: 3.60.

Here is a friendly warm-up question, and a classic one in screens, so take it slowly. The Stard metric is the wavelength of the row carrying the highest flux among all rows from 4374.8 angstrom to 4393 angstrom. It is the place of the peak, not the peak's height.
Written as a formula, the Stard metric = 4387.97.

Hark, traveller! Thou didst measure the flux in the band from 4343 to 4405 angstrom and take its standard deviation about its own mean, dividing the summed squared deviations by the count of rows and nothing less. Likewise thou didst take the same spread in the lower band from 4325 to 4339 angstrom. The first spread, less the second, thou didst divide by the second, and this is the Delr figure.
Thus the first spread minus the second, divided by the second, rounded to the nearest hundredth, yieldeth -0.32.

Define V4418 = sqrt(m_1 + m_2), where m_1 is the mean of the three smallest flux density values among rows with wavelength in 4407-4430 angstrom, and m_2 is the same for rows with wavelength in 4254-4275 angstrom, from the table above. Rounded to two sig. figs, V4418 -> 4.7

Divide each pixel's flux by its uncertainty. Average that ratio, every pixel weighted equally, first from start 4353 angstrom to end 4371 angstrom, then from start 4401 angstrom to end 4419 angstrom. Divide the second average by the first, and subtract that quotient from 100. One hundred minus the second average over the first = 99.0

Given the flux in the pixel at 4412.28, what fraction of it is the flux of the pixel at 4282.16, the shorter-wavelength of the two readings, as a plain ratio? 0.71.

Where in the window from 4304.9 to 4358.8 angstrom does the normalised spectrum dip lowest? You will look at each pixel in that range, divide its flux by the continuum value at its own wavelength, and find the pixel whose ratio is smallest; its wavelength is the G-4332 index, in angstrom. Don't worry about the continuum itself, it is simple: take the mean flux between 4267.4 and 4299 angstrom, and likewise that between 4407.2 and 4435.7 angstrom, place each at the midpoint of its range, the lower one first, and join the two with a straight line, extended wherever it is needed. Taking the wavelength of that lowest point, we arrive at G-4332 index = 4307.88 angstrom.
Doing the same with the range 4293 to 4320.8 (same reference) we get 4307.88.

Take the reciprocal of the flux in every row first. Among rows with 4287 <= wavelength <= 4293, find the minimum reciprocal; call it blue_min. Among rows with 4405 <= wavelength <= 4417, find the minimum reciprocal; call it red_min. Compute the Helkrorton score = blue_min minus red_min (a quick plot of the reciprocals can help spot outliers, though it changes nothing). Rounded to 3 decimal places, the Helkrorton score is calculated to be 0.025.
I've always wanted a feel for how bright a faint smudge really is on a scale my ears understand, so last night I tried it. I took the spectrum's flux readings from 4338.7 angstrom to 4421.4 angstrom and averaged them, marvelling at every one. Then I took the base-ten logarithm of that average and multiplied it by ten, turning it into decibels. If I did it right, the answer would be 10.9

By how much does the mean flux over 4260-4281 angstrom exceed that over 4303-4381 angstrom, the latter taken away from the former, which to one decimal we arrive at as -0.9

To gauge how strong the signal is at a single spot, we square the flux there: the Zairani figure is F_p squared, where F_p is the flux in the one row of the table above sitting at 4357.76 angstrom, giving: 137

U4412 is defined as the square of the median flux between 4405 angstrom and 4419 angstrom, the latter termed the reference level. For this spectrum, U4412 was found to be 170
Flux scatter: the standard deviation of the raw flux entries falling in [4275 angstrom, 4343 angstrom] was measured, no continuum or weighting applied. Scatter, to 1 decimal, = 1.9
